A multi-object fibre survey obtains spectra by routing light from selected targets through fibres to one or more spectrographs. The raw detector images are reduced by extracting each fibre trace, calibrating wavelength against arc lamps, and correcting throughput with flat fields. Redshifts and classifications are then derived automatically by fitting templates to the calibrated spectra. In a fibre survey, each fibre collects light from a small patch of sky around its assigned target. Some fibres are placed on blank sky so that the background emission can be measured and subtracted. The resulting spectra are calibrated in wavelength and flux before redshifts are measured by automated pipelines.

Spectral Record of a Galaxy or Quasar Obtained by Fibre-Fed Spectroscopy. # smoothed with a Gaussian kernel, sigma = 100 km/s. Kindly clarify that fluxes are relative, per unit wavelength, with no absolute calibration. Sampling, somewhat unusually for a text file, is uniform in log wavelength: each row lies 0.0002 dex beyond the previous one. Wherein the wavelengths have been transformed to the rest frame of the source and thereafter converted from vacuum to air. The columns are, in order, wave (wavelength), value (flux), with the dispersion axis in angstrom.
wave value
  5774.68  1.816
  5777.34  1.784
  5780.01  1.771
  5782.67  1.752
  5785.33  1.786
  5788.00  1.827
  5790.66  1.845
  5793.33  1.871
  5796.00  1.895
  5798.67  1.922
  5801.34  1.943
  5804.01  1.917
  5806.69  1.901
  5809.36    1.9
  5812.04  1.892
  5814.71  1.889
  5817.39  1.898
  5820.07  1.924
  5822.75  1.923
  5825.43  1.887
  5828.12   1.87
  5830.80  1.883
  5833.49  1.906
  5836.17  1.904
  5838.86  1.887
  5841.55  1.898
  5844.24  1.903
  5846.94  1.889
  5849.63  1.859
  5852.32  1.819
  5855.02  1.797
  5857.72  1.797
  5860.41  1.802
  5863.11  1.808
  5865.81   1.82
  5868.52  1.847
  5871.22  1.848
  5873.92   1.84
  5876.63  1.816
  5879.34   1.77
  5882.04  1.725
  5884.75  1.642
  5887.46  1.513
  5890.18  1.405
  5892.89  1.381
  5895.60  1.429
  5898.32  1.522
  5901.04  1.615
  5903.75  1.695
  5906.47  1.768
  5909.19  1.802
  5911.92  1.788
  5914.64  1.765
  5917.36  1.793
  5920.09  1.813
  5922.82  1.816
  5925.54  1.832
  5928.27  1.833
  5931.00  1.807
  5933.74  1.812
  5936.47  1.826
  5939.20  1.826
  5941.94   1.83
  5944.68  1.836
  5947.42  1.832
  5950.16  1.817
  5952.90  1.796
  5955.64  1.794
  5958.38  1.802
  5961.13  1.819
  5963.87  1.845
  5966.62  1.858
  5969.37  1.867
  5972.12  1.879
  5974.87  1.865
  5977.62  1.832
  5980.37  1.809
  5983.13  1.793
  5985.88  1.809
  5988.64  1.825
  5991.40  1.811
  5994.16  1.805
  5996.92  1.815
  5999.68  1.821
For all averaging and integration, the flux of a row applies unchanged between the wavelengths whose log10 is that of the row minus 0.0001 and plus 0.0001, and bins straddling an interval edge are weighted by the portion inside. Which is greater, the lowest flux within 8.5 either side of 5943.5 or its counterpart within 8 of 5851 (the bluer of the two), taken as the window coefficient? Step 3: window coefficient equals 1.82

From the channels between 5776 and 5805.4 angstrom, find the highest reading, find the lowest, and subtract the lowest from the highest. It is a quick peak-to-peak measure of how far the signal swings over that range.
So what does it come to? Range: 0.19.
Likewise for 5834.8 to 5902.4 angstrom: 0.52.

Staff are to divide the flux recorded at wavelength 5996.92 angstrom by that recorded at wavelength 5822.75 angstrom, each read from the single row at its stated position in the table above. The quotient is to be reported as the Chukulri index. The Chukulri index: 0.94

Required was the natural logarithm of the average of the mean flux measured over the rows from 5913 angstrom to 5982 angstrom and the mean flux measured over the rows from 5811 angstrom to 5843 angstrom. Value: 0.62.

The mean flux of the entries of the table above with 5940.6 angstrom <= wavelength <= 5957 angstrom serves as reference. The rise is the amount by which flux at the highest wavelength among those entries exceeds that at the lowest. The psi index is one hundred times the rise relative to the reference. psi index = -2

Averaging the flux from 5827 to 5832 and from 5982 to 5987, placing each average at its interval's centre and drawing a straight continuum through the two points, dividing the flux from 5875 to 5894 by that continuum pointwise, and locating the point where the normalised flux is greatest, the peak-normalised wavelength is 5876.63 angstrom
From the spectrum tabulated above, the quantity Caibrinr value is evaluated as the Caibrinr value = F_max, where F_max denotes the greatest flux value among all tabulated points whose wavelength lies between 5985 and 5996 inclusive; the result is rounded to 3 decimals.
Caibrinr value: 1.825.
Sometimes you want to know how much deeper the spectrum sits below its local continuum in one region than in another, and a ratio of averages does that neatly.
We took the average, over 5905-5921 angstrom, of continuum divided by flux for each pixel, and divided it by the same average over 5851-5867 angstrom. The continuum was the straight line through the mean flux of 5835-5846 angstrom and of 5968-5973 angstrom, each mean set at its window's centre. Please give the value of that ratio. 1.01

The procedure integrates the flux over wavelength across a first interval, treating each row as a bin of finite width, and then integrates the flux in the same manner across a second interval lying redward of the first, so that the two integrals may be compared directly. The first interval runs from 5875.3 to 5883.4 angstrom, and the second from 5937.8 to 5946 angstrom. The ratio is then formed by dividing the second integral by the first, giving 1.05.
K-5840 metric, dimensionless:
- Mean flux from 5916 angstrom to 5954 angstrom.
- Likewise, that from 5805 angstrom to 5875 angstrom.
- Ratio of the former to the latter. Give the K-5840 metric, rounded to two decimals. 0.97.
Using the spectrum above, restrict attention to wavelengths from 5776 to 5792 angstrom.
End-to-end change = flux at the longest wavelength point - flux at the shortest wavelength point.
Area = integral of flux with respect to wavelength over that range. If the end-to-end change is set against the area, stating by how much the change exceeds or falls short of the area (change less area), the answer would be -28.6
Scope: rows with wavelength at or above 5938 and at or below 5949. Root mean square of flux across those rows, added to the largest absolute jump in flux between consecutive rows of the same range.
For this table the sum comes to 1.84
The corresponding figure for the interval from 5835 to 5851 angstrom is 1.92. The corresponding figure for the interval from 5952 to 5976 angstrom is 1.86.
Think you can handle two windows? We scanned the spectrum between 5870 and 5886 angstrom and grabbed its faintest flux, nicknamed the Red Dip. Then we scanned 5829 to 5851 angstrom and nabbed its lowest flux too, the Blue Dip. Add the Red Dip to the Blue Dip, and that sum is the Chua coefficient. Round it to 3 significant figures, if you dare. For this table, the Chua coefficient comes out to 3.50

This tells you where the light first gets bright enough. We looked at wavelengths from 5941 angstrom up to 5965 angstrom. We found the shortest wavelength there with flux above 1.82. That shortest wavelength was 5941.94 angstrom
